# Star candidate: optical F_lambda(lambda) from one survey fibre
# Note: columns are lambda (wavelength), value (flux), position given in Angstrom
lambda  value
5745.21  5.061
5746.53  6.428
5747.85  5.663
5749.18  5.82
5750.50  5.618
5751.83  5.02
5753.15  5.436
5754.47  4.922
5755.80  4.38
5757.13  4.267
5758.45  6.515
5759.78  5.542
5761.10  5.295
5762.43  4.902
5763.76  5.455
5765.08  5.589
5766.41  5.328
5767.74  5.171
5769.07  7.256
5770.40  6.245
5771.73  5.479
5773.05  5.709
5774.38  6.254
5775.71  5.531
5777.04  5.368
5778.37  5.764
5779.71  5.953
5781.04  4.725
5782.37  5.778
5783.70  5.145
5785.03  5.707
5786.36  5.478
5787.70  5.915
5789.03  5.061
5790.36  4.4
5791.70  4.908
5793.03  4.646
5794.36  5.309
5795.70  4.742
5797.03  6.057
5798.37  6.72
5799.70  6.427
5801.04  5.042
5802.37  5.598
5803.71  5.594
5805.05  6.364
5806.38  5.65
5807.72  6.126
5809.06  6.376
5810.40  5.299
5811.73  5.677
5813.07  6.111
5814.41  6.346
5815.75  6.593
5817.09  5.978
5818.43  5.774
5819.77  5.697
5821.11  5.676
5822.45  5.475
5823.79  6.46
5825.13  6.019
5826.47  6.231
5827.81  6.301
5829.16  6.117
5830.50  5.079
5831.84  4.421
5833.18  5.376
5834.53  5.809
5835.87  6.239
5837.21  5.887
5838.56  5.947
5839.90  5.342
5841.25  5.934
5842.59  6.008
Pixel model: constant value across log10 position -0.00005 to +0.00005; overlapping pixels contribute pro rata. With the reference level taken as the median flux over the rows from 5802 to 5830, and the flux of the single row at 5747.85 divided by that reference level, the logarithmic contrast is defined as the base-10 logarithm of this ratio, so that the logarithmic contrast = -0.026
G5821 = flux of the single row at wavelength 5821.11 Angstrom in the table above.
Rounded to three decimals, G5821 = 5.676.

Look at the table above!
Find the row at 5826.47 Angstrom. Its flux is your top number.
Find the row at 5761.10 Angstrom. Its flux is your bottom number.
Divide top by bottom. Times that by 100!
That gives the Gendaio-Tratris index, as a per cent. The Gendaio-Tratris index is 118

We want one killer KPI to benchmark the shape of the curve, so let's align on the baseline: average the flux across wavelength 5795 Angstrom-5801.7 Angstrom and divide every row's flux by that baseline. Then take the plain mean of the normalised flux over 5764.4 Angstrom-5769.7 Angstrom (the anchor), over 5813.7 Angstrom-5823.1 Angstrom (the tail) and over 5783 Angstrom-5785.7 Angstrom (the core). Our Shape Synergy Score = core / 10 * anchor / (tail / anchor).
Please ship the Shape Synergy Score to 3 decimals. 0.093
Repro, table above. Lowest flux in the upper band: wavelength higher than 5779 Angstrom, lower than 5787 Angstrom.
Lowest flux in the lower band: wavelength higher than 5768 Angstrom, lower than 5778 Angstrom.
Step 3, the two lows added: 10.1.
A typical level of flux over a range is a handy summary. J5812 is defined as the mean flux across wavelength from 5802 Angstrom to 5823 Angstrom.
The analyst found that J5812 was 5.90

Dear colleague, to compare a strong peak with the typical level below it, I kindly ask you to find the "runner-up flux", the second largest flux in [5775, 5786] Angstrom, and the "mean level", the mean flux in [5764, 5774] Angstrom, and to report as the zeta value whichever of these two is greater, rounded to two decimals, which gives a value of 5.83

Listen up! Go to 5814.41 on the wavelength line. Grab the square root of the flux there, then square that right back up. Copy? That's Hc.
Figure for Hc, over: 6.3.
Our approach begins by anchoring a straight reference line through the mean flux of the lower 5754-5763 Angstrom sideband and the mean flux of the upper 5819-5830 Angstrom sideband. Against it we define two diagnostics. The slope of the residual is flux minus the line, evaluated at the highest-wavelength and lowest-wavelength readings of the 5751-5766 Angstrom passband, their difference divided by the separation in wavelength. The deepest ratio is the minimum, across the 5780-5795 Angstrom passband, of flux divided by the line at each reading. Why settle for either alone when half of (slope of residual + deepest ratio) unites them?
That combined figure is 0.412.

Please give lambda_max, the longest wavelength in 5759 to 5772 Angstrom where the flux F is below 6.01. 5771.73 Angstrom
